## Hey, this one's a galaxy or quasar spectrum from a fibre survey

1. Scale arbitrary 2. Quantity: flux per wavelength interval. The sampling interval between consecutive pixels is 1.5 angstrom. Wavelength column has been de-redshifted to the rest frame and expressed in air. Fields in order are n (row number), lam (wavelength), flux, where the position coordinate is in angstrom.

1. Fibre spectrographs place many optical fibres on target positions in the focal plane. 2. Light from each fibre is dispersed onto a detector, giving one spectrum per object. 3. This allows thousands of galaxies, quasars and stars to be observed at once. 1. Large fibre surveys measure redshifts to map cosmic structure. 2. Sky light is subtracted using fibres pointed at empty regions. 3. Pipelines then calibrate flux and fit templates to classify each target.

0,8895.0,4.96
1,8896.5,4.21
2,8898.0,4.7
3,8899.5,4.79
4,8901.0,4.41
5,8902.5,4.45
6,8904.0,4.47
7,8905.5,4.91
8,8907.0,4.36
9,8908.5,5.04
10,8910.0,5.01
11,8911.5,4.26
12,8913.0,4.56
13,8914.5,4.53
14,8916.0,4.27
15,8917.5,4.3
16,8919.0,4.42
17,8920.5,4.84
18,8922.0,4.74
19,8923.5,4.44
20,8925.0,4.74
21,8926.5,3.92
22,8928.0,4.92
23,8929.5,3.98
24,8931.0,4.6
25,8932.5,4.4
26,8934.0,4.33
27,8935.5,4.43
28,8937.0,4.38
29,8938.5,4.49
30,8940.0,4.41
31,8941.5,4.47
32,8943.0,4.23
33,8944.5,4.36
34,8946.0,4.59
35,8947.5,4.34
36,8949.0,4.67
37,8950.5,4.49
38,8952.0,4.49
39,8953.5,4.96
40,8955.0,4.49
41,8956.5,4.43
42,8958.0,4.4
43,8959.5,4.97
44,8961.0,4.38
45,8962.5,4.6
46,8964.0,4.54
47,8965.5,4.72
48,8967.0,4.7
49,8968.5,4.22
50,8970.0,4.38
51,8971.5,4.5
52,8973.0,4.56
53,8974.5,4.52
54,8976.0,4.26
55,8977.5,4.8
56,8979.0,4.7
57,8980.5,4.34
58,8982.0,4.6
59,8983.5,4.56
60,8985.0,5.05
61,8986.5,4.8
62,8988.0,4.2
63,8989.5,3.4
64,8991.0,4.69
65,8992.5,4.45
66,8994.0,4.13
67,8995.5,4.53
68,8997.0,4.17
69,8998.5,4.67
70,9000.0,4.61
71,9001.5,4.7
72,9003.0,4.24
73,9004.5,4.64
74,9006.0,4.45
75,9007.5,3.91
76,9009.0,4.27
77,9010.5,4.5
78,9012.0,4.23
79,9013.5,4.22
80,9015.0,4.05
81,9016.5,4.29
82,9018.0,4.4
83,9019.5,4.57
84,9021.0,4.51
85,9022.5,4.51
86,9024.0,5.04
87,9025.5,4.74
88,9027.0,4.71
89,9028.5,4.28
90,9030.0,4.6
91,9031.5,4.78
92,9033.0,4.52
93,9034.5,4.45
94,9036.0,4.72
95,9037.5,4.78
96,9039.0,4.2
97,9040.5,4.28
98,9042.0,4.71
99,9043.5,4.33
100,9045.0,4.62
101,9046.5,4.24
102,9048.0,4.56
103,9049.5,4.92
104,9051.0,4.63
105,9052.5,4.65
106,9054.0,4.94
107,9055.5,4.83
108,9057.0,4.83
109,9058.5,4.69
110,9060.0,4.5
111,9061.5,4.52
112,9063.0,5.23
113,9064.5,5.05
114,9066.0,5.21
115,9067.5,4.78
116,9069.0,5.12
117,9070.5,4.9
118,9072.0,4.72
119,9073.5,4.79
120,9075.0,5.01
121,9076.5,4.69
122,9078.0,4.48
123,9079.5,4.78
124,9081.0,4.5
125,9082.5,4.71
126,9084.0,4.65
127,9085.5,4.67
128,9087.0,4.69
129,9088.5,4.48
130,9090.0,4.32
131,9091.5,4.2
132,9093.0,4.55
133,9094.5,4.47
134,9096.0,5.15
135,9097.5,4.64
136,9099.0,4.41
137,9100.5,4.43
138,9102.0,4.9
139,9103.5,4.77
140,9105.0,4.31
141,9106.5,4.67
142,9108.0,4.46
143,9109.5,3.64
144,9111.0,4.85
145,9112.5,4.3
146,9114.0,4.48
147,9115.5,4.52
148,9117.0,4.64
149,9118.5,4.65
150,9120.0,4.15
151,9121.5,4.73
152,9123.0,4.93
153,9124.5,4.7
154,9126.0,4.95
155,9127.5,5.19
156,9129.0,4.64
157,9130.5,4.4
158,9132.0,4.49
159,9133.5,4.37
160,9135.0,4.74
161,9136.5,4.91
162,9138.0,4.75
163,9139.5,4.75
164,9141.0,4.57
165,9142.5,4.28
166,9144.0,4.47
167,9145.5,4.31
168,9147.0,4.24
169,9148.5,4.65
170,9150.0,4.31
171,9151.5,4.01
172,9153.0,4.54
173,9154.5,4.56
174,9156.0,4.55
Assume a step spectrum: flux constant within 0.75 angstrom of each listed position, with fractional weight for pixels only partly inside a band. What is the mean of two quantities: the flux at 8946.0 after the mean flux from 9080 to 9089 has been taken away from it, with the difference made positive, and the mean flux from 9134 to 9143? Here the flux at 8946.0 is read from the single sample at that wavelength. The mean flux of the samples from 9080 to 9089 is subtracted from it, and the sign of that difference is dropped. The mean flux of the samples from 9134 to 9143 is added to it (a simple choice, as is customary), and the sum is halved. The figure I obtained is 2.35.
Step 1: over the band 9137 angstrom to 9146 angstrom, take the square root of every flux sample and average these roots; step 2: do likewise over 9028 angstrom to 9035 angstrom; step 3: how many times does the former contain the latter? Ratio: 1.00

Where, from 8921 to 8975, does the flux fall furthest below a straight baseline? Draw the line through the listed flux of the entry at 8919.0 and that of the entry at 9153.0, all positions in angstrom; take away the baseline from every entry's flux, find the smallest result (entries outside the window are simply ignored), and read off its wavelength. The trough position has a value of 8926.5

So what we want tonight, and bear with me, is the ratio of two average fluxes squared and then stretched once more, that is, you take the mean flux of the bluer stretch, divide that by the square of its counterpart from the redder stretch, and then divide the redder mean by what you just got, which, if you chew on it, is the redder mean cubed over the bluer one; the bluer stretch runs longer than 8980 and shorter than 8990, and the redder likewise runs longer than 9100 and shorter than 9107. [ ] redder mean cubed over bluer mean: 22.2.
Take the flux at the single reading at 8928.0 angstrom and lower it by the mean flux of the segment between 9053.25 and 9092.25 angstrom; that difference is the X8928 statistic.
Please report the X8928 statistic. 0.18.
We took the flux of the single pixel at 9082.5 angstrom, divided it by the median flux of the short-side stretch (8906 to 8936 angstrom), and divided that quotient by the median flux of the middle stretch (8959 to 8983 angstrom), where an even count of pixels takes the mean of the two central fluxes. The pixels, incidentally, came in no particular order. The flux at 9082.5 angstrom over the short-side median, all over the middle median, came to 0.233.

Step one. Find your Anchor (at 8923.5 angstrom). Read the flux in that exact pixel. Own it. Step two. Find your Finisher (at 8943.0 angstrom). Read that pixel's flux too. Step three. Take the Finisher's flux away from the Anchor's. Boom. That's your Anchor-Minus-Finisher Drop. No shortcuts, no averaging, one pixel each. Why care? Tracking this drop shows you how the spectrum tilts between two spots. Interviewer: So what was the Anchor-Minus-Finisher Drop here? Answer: 0.2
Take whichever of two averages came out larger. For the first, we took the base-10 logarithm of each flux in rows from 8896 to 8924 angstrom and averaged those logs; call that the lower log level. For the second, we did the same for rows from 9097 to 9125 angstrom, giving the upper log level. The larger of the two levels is 0.659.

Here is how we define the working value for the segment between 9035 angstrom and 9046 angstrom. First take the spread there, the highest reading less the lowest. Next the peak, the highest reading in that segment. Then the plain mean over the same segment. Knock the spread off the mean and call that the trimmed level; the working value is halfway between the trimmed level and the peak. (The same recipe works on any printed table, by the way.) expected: 4.36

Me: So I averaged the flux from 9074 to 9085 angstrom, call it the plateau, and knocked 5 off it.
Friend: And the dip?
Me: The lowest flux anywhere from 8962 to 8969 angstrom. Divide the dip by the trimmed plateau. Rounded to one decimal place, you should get -13.6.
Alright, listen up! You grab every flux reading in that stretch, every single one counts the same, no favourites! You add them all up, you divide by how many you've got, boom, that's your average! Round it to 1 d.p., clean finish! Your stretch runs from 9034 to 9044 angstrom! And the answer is 4.5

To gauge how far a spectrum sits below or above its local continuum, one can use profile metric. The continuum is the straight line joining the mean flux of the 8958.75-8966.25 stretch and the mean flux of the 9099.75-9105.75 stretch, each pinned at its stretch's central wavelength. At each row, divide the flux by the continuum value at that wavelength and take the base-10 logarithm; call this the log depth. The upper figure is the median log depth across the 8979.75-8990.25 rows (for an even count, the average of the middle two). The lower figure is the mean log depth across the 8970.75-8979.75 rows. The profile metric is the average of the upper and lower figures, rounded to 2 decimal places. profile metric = -0.01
